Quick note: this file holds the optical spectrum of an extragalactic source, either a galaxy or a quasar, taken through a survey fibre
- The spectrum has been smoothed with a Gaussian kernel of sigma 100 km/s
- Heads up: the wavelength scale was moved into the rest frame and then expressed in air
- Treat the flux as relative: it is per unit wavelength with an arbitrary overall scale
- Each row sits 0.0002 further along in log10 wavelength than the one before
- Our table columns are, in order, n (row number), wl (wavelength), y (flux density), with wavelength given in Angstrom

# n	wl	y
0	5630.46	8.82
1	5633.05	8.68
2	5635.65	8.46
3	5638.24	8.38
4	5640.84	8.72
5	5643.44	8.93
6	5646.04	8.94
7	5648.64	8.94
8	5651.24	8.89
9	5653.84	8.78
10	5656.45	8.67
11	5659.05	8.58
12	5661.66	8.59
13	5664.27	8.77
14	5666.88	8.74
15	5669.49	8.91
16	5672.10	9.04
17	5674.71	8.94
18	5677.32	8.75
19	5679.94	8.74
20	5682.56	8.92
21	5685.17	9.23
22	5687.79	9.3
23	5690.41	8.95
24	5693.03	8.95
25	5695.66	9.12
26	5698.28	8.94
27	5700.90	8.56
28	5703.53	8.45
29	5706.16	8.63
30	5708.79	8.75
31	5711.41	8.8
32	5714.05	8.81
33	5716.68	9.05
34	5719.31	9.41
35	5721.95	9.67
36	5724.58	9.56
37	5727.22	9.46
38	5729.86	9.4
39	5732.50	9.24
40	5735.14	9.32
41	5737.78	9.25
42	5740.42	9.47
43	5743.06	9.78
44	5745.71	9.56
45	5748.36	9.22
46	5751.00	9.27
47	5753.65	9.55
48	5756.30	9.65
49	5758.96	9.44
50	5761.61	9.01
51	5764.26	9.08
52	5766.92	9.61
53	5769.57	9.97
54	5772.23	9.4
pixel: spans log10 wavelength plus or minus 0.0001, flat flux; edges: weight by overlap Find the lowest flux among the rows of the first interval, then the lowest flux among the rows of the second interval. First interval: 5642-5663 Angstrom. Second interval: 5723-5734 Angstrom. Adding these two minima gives 17.8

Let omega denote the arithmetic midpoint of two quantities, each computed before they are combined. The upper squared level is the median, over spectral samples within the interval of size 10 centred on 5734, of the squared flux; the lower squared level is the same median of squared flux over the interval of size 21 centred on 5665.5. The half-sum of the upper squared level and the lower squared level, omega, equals 81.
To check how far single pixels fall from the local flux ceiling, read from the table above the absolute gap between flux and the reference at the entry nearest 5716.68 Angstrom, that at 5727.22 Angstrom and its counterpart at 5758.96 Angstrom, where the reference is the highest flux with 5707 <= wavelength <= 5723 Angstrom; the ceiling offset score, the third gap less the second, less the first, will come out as -0.6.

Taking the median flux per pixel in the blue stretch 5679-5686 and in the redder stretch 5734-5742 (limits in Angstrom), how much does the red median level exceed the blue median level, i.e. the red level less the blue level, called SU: 0.4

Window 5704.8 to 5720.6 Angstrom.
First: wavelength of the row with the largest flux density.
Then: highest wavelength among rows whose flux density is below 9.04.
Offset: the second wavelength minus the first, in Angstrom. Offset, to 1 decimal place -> -5.3 Angstrom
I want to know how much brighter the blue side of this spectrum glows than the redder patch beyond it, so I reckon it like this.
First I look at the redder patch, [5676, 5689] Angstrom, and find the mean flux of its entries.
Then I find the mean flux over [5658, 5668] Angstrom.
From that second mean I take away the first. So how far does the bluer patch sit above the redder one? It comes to -0.32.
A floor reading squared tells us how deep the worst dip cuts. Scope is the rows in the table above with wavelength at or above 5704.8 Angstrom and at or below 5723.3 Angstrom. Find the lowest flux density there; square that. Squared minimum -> 74.5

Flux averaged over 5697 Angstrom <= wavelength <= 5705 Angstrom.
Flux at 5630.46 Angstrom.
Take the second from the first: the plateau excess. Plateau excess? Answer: -0.17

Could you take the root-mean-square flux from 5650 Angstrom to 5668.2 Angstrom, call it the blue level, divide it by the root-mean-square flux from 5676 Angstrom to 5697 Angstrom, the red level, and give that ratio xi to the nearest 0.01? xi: 0.97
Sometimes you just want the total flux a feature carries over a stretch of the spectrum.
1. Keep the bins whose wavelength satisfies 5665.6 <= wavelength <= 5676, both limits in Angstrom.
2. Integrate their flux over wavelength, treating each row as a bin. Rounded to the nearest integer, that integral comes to 93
